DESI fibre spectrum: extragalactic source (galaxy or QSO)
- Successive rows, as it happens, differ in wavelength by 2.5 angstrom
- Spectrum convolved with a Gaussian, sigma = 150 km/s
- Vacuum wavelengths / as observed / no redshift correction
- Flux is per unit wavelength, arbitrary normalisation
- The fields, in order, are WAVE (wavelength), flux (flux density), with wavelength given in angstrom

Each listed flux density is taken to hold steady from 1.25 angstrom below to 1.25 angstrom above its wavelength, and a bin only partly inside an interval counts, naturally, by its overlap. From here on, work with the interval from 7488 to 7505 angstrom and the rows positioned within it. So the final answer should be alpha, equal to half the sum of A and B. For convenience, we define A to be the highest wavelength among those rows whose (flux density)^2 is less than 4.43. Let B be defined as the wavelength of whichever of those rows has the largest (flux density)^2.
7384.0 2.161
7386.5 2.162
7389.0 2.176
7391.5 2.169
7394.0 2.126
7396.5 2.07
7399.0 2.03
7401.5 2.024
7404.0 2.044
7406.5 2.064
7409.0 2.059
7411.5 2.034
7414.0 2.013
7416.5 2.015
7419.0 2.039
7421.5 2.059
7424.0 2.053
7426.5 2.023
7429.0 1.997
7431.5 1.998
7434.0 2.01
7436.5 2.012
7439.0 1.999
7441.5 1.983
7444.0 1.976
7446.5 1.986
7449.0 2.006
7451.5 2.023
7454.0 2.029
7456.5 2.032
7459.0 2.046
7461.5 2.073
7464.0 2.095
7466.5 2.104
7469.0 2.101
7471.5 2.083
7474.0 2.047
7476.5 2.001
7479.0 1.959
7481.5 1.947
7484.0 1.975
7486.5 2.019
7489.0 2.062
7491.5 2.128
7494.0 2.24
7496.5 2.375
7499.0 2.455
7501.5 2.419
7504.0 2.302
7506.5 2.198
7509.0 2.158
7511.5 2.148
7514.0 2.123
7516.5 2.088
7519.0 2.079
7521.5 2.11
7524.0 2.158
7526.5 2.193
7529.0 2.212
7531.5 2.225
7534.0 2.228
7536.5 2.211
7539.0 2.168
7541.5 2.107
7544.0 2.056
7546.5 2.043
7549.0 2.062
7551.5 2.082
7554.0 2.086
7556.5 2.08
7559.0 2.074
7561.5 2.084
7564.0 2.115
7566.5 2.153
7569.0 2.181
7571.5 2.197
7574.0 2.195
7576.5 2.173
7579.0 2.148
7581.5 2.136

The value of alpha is 7494.0 angstrom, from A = 7489.0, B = 7499.0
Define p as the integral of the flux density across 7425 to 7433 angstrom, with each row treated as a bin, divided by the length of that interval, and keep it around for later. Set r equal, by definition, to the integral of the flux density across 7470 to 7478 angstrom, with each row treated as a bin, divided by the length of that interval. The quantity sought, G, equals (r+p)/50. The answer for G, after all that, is 0.0810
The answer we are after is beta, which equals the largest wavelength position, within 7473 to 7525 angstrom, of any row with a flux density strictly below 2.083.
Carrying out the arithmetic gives 7519.0 angstrom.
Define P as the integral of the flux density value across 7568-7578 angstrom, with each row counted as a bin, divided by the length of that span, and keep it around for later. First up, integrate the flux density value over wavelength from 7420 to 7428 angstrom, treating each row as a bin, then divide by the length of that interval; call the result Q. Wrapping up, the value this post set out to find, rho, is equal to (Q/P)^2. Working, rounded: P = 2.19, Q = 2.04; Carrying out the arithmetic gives 0.87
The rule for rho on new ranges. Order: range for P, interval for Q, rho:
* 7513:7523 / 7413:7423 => 0.94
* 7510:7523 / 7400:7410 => 0.94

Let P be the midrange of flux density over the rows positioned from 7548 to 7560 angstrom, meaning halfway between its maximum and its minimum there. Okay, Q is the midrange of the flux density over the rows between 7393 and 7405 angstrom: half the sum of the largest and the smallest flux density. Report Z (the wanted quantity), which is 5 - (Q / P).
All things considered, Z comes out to 4.00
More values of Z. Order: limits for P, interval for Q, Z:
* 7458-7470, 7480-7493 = 4.02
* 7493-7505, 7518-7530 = 4.09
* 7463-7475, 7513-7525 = 3.98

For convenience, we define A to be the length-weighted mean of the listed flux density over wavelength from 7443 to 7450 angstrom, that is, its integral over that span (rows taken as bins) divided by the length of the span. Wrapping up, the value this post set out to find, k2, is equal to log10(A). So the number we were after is 0.299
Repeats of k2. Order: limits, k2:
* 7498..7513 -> 0.357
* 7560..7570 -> 0.328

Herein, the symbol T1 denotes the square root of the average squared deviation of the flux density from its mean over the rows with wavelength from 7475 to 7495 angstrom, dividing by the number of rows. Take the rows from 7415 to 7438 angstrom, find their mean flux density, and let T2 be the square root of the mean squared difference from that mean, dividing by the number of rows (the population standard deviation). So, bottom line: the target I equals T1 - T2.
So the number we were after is 0.07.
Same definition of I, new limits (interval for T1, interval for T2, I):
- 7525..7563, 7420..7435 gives 0.04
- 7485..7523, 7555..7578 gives 0.08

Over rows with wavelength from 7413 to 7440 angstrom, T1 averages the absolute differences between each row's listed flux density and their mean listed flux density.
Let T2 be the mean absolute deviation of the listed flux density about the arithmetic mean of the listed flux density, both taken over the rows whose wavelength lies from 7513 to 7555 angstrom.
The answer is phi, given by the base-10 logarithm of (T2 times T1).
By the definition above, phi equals -3.02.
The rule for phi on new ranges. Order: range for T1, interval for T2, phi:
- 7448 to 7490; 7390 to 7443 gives -2.91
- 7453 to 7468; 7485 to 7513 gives -2.49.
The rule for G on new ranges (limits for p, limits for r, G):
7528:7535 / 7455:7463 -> 0.0855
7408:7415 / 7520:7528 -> 0.0838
